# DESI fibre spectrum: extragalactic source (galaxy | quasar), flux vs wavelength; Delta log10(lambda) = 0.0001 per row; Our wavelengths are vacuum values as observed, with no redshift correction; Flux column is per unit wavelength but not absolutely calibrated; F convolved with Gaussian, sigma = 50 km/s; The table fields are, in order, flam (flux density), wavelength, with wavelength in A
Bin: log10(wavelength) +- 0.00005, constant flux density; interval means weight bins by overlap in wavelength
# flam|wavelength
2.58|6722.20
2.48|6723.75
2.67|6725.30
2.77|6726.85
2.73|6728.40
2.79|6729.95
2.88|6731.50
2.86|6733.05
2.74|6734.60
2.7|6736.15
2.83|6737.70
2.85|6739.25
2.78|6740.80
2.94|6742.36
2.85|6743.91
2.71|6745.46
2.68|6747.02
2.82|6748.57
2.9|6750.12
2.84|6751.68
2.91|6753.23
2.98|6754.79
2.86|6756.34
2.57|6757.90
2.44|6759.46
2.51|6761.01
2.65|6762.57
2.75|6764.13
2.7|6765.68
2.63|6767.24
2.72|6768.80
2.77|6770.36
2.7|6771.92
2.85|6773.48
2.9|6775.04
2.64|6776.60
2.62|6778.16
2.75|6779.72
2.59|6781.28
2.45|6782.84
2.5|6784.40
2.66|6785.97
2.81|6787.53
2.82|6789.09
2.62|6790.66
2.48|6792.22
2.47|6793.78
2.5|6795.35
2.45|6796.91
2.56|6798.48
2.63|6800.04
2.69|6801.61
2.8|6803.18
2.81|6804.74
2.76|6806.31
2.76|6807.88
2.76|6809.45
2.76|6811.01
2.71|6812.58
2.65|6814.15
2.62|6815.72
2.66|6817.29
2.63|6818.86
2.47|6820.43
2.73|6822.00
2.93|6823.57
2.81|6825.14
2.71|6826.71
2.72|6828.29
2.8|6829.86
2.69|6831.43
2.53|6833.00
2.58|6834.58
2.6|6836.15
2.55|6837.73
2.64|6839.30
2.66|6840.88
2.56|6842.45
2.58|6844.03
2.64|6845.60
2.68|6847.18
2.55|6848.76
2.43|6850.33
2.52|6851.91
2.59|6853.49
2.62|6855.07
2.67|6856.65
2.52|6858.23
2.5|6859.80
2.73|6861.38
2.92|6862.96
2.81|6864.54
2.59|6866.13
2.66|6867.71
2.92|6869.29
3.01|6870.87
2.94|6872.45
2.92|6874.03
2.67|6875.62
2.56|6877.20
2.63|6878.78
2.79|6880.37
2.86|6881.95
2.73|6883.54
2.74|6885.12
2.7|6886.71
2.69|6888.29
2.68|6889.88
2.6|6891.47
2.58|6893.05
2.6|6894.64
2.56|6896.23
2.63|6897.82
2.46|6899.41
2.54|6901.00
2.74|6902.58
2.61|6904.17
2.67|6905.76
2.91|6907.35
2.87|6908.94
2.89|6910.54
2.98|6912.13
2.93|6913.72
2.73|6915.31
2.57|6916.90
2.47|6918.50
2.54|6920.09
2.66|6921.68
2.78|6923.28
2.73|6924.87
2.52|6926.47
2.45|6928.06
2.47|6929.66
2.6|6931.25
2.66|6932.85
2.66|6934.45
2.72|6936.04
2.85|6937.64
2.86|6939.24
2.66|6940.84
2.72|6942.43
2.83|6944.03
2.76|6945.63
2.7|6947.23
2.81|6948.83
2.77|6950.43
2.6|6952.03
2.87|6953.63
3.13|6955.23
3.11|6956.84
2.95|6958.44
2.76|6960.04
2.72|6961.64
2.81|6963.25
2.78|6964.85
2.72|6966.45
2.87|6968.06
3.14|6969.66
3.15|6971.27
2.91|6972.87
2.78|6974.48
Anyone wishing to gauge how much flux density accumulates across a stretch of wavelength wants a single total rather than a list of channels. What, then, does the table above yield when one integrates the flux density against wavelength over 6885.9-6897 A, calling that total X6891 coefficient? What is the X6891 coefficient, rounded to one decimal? 29.2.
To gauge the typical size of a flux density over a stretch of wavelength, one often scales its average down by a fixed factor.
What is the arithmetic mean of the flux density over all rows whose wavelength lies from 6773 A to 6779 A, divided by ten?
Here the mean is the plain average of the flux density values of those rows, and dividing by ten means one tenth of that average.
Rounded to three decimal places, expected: 0.275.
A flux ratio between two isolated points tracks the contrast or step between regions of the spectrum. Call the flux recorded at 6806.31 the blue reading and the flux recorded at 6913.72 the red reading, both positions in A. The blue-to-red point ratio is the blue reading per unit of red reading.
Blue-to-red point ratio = 0.94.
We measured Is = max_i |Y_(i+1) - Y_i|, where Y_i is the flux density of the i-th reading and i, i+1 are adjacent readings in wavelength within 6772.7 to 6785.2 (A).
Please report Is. 0.26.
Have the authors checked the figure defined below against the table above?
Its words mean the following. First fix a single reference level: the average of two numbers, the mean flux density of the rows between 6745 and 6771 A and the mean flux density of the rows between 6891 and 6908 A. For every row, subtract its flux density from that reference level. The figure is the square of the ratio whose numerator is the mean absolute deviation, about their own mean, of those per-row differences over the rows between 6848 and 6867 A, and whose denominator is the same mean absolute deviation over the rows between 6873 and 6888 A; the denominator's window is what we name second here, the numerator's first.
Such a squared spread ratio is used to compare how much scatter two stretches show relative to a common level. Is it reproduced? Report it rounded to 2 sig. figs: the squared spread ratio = 1.7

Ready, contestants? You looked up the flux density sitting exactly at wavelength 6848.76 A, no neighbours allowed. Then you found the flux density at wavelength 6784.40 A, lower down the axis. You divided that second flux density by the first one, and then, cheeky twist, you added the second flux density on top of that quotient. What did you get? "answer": 3.48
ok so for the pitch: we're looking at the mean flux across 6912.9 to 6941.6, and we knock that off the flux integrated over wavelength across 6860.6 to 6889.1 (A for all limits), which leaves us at 76.3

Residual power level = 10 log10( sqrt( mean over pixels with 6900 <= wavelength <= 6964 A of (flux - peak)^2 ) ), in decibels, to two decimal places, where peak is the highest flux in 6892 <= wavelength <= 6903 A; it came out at -7.93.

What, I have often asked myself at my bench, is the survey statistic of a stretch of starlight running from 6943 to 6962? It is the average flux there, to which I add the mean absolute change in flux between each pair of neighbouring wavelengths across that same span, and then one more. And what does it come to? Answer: 3.96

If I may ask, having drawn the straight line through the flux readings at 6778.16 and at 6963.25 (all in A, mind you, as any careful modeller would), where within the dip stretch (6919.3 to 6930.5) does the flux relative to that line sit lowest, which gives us 6928.06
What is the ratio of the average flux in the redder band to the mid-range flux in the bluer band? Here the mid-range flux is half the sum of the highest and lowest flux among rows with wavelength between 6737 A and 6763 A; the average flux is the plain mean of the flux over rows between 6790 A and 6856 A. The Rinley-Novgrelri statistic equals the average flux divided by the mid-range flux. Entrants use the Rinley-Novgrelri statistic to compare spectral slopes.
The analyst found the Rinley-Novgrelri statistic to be 0.97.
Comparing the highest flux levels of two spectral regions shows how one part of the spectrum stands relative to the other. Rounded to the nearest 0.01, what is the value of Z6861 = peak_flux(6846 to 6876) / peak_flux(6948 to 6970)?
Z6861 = 0.96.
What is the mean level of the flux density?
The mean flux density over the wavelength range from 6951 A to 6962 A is 2.9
